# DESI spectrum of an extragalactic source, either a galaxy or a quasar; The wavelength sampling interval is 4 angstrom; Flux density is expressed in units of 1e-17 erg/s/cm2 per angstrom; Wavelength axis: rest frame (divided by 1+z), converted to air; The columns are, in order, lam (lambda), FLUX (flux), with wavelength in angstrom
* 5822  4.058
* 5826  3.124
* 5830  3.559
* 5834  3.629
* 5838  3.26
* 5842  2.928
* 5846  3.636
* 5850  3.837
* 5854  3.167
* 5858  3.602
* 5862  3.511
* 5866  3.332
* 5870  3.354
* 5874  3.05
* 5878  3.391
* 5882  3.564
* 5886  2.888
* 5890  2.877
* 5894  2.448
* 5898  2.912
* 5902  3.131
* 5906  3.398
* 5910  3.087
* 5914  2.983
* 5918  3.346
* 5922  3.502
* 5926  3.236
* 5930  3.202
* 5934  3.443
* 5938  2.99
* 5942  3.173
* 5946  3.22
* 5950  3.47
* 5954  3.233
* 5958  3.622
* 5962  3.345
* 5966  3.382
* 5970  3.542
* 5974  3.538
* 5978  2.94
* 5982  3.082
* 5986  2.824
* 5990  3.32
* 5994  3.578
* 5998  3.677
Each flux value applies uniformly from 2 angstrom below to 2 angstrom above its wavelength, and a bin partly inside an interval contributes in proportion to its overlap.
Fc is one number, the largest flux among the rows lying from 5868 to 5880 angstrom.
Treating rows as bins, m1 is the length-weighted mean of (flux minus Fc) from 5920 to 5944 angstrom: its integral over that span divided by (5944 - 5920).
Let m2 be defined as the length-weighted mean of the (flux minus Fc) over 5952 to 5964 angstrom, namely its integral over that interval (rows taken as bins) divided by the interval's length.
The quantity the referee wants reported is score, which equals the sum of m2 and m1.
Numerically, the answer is -0.12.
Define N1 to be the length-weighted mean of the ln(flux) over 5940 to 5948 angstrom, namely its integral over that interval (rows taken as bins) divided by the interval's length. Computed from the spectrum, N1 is 1.16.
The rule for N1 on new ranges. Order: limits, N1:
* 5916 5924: 1.23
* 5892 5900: 0.98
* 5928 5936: 1.20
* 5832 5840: 1.24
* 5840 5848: 1.18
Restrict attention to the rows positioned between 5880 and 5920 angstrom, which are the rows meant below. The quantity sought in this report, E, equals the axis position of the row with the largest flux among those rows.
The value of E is 5882 angstrom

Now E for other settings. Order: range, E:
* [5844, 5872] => 5850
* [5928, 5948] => 5934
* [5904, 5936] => 5922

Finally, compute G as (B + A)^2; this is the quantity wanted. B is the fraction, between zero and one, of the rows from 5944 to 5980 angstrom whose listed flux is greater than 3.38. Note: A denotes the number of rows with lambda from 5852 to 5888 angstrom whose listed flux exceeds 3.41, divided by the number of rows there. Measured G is 0.79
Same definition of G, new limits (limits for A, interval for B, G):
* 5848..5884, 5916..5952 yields 0.60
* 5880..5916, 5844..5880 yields 0.44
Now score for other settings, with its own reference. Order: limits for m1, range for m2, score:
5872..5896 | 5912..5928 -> -0.48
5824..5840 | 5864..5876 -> -0.14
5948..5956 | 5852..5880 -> -0.09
